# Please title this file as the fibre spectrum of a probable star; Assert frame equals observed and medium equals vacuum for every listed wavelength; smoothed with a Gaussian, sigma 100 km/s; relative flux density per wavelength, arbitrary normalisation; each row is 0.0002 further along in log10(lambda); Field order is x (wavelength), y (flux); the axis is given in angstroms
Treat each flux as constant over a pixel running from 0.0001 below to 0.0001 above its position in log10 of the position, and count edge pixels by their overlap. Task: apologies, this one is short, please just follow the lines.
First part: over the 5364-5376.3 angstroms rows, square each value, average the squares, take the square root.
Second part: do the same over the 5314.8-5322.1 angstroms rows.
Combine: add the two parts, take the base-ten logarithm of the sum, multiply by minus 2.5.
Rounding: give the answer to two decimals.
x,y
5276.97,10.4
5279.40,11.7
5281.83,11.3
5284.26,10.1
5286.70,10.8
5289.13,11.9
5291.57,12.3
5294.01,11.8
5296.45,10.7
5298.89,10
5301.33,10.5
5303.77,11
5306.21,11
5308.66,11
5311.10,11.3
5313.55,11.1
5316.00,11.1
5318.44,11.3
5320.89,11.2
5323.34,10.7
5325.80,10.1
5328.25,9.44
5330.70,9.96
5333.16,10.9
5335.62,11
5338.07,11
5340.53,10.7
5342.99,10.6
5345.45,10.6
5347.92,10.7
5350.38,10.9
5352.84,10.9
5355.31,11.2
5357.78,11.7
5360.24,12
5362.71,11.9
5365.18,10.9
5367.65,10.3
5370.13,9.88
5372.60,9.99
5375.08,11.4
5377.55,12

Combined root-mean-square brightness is -3.34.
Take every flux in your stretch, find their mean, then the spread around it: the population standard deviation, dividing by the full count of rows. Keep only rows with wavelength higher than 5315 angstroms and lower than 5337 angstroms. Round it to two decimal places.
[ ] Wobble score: 0.61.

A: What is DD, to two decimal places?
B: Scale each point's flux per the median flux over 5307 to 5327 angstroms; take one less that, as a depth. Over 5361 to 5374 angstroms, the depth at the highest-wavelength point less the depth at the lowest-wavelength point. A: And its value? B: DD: 0.17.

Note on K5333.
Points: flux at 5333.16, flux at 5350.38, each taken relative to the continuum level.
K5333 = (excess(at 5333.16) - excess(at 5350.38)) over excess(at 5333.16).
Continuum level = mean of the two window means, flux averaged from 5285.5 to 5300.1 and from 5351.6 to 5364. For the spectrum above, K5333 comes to 0.00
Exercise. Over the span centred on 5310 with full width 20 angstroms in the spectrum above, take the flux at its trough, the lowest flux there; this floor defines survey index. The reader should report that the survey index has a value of 10.5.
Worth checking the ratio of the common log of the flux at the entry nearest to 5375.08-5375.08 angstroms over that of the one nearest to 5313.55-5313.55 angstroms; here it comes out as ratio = 1.01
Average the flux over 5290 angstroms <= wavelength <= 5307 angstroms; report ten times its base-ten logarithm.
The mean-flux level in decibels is 10.4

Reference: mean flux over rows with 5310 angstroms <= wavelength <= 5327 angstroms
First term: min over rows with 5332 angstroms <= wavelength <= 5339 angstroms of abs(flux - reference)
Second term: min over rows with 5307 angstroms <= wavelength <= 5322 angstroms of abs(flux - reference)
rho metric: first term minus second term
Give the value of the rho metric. 0.00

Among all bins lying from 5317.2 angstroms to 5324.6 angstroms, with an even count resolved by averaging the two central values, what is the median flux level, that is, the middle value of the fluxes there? 11.2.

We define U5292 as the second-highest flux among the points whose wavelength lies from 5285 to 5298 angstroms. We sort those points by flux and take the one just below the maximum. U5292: 11.9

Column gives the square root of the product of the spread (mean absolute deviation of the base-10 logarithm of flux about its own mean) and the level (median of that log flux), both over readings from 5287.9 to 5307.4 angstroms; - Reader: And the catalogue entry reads 0.16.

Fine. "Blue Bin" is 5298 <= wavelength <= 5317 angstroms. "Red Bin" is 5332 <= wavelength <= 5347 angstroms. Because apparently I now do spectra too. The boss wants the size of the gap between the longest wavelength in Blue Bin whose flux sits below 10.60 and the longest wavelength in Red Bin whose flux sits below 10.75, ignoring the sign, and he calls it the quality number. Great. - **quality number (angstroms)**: 44.1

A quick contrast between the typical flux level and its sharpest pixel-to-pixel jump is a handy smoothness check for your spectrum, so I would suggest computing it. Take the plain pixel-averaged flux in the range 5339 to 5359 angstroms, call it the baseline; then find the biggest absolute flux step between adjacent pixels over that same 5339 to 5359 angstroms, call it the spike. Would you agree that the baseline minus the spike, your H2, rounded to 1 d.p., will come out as 10.4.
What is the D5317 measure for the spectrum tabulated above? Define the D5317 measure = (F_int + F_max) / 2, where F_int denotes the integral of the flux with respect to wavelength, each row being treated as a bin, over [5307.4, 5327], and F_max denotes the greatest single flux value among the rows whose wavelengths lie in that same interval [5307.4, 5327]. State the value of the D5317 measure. 113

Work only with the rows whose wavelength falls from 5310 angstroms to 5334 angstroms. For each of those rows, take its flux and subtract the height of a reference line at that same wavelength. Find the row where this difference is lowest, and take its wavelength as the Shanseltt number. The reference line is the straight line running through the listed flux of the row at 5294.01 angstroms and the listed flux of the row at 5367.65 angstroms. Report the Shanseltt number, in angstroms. 5328.25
